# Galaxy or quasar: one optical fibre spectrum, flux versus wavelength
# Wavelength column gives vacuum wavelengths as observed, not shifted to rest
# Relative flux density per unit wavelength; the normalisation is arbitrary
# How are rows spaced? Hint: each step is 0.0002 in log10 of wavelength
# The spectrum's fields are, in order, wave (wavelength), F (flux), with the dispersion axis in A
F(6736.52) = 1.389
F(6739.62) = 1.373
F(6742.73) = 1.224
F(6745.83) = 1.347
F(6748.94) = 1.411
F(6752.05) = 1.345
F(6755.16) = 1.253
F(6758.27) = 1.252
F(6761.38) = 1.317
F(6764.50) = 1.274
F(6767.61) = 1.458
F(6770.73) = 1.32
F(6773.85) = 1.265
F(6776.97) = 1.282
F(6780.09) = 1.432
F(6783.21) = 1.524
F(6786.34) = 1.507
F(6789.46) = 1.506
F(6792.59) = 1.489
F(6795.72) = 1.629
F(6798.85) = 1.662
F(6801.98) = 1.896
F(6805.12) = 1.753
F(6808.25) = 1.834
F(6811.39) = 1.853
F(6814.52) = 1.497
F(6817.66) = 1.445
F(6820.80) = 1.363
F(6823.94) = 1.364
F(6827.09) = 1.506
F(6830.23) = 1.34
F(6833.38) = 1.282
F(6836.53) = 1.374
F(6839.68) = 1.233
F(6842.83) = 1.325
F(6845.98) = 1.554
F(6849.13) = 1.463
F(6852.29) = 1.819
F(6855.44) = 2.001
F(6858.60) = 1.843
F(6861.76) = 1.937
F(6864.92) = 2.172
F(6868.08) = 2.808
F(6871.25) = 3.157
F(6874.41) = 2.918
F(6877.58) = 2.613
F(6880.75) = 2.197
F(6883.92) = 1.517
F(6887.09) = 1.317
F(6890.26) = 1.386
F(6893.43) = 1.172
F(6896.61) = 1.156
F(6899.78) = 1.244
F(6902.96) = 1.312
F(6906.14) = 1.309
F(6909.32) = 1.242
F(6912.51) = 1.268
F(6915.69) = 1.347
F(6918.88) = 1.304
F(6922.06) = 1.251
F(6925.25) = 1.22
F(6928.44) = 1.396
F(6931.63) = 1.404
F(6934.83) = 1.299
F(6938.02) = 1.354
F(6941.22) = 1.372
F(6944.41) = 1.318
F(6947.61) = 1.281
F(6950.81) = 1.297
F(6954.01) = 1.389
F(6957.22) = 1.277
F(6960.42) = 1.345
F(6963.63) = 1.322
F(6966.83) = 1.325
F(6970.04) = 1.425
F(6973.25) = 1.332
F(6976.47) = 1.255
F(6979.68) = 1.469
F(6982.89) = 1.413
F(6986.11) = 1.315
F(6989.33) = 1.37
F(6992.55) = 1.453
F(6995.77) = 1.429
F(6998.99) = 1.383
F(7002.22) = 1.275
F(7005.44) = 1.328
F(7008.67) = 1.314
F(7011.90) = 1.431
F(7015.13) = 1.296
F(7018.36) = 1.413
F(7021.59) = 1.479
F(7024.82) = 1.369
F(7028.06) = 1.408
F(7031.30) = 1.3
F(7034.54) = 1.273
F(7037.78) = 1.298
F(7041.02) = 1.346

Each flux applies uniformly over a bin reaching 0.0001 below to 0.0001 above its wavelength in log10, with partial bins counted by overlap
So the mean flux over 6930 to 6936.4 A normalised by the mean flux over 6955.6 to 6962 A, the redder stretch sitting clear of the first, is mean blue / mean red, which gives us 1.03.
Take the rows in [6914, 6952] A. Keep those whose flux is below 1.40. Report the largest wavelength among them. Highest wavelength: 6950.81 A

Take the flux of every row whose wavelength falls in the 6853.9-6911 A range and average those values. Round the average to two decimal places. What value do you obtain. 1.85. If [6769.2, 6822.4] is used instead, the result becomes 1.54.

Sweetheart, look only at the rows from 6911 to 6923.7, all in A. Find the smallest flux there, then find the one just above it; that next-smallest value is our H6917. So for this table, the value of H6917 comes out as 1.268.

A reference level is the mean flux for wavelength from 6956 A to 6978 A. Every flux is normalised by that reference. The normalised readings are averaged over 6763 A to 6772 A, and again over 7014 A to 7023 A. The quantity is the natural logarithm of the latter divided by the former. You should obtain 0.03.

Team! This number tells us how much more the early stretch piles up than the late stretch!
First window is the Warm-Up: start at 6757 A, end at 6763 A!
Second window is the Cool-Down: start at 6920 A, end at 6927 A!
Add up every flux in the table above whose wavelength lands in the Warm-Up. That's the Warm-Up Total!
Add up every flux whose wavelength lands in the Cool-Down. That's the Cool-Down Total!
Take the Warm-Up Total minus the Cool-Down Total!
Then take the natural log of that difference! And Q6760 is -2.3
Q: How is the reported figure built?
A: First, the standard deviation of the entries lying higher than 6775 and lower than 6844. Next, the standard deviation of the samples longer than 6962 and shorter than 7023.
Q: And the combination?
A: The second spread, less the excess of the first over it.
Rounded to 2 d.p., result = -0.06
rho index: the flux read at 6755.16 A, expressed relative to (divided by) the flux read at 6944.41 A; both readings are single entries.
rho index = 0.95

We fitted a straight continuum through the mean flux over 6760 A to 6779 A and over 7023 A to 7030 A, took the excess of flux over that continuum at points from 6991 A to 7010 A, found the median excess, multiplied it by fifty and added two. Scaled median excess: 1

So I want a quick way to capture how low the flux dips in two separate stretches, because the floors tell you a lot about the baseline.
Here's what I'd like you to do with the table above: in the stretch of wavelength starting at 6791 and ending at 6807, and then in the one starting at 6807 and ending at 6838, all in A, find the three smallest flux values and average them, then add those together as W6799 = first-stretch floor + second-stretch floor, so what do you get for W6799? 2.92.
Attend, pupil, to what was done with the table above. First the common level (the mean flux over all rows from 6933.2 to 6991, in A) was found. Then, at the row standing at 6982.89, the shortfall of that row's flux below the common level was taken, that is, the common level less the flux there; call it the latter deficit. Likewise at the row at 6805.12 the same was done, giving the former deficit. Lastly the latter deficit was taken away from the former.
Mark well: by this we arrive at -0.340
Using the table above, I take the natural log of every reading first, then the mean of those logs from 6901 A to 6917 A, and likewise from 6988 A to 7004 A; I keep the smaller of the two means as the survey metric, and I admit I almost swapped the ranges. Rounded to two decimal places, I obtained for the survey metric 0.26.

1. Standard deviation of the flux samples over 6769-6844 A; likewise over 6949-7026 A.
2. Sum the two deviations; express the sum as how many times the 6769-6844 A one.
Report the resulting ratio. 1.34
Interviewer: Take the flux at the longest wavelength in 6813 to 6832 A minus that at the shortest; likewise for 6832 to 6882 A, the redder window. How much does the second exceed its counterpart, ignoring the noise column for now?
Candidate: 1.1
